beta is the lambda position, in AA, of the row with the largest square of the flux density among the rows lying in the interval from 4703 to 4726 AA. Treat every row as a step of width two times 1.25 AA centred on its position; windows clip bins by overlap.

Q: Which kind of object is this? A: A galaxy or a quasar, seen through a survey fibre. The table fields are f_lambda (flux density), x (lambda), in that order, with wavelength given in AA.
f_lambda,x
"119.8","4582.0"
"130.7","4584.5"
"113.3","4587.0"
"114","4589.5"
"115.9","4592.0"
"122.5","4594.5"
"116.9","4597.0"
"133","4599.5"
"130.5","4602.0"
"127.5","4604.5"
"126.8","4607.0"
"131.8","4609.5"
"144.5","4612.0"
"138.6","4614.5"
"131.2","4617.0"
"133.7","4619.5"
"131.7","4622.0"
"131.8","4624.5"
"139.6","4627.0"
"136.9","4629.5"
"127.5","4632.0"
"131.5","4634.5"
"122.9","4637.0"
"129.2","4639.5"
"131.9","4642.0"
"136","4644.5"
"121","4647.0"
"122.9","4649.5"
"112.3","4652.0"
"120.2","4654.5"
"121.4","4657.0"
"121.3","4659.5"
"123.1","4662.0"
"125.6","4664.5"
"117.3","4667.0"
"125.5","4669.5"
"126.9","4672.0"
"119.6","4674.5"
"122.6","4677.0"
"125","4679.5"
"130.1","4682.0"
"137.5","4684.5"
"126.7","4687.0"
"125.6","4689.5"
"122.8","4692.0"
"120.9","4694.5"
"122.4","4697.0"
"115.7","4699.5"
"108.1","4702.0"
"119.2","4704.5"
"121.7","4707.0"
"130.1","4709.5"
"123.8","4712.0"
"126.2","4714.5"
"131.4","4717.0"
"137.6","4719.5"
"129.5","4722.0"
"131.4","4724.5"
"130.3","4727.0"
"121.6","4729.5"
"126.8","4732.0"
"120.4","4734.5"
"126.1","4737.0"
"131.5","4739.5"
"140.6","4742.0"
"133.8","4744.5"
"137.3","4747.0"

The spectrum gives 4719.5 AA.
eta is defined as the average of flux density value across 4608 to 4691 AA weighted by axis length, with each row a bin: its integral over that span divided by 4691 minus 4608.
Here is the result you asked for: 128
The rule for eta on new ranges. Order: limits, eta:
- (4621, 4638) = 132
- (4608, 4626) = 135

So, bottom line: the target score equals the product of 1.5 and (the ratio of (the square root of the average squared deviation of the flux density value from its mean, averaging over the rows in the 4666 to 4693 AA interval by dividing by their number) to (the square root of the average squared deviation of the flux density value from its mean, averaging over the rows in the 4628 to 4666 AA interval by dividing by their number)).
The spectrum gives 1.20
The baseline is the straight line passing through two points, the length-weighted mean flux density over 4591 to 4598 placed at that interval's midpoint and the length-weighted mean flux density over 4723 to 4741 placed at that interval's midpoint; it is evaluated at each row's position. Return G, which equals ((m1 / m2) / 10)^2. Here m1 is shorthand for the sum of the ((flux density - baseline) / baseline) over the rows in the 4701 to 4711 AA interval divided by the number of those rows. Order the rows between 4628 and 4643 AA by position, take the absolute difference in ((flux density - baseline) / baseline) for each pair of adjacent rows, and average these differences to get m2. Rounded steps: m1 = -0.05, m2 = 0.051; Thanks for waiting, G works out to 0.01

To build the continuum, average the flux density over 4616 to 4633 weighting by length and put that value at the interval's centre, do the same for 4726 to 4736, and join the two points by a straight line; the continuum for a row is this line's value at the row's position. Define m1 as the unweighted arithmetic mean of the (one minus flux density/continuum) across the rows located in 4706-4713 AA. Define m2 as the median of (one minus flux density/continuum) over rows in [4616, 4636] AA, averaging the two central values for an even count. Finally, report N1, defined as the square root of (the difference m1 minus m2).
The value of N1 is 0.01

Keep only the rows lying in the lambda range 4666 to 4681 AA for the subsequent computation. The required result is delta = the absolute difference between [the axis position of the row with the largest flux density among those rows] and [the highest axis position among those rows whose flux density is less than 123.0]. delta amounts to 5.0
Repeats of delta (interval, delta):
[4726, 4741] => 5.0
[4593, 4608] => 2.5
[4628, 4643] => 7.5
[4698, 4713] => 2.5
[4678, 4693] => 7.5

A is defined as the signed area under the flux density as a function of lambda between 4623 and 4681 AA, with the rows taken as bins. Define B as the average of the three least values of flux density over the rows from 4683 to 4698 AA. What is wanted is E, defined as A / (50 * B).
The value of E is 1.2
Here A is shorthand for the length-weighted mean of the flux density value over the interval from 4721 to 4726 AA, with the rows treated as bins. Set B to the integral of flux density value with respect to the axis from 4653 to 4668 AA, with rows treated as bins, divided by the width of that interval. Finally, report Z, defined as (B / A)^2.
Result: 0.866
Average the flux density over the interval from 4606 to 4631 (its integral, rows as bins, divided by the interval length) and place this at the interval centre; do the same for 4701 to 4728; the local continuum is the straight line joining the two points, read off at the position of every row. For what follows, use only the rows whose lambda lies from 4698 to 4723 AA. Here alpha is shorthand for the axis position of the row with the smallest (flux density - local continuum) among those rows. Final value 4702.0 AA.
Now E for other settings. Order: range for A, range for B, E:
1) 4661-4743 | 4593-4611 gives 1.7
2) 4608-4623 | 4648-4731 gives 0.4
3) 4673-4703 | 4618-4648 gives 0.6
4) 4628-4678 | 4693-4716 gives 1.1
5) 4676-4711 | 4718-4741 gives 0.7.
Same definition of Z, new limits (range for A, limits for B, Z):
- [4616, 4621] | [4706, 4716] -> 0.900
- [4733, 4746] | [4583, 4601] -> 0.859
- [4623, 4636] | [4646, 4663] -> 0.815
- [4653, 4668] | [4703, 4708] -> 0.973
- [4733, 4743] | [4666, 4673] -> 0.909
